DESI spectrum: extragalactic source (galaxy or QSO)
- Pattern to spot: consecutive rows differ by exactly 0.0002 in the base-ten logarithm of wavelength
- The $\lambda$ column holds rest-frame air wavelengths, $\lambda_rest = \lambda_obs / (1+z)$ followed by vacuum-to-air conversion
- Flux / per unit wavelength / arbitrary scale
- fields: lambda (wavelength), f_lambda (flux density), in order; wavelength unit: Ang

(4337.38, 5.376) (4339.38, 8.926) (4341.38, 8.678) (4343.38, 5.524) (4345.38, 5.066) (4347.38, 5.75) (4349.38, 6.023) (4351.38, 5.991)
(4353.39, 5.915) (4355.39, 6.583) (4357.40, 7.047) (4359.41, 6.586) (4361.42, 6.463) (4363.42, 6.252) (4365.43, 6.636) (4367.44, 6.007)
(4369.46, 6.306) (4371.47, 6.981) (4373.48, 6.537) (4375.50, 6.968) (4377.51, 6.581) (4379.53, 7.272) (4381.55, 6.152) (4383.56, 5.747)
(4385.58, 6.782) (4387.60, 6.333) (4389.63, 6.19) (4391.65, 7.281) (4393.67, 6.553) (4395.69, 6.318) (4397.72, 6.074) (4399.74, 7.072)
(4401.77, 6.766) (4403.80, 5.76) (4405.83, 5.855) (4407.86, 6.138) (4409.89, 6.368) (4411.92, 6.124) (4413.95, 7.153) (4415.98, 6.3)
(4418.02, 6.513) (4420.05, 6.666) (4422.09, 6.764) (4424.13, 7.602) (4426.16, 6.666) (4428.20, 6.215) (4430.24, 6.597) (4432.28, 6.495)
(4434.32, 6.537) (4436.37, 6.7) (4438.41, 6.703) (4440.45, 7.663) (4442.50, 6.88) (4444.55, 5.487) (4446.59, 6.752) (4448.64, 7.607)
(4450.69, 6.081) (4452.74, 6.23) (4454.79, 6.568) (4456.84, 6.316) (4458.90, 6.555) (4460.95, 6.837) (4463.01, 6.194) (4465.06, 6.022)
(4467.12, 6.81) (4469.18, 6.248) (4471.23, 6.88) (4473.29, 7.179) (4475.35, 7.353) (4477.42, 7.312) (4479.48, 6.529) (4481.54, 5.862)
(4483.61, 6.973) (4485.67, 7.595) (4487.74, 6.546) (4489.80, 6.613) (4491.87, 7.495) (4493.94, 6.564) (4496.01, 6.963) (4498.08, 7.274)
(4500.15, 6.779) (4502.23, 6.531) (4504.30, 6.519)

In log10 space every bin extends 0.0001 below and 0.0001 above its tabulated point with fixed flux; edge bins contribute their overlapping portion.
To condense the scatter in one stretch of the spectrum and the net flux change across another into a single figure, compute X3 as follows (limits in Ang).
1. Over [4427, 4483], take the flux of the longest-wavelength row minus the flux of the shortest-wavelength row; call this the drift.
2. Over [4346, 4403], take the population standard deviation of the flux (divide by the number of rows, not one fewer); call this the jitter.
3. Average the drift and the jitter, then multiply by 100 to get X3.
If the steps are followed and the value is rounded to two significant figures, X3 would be 3.9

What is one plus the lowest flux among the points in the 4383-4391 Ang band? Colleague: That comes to 6.7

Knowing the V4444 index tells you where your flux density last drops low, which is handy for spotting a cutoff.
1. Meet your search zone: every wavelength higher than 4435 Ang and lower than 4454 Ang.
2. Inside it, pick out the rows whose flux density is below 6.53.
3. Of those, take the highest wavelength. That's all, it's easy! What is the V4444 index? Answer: 4452.74 Ang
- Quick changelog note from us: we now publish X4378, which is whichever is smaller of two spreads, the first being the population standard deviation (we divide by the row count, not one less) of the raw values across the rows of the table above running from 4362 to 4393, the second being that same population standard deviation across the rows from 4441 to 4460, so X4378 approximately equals 0.44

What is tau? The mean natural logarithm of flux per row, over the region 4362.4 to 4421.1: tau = 1.87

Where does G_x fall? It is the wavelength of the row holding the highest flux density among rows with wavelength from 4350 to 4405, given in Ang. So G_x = 4391.65 Ang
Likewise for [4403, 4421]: 4413.95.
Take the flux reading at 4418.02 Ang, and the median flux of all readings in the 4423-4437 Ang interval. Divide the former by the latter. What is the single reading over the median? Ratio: 0.99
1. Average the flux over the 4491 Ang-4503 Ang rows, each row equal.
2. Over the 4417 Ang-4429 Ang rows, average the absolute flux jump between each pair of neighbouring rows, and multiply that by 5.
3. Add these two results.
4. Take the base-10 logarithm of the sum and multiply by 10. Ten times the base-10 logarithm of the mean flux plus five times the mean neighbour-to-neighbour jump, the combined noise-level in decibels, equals 9.7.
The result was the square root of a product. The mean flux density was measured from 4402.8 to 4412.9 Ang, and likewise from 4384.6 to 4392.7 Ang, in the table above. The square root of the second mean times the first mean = 6.34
